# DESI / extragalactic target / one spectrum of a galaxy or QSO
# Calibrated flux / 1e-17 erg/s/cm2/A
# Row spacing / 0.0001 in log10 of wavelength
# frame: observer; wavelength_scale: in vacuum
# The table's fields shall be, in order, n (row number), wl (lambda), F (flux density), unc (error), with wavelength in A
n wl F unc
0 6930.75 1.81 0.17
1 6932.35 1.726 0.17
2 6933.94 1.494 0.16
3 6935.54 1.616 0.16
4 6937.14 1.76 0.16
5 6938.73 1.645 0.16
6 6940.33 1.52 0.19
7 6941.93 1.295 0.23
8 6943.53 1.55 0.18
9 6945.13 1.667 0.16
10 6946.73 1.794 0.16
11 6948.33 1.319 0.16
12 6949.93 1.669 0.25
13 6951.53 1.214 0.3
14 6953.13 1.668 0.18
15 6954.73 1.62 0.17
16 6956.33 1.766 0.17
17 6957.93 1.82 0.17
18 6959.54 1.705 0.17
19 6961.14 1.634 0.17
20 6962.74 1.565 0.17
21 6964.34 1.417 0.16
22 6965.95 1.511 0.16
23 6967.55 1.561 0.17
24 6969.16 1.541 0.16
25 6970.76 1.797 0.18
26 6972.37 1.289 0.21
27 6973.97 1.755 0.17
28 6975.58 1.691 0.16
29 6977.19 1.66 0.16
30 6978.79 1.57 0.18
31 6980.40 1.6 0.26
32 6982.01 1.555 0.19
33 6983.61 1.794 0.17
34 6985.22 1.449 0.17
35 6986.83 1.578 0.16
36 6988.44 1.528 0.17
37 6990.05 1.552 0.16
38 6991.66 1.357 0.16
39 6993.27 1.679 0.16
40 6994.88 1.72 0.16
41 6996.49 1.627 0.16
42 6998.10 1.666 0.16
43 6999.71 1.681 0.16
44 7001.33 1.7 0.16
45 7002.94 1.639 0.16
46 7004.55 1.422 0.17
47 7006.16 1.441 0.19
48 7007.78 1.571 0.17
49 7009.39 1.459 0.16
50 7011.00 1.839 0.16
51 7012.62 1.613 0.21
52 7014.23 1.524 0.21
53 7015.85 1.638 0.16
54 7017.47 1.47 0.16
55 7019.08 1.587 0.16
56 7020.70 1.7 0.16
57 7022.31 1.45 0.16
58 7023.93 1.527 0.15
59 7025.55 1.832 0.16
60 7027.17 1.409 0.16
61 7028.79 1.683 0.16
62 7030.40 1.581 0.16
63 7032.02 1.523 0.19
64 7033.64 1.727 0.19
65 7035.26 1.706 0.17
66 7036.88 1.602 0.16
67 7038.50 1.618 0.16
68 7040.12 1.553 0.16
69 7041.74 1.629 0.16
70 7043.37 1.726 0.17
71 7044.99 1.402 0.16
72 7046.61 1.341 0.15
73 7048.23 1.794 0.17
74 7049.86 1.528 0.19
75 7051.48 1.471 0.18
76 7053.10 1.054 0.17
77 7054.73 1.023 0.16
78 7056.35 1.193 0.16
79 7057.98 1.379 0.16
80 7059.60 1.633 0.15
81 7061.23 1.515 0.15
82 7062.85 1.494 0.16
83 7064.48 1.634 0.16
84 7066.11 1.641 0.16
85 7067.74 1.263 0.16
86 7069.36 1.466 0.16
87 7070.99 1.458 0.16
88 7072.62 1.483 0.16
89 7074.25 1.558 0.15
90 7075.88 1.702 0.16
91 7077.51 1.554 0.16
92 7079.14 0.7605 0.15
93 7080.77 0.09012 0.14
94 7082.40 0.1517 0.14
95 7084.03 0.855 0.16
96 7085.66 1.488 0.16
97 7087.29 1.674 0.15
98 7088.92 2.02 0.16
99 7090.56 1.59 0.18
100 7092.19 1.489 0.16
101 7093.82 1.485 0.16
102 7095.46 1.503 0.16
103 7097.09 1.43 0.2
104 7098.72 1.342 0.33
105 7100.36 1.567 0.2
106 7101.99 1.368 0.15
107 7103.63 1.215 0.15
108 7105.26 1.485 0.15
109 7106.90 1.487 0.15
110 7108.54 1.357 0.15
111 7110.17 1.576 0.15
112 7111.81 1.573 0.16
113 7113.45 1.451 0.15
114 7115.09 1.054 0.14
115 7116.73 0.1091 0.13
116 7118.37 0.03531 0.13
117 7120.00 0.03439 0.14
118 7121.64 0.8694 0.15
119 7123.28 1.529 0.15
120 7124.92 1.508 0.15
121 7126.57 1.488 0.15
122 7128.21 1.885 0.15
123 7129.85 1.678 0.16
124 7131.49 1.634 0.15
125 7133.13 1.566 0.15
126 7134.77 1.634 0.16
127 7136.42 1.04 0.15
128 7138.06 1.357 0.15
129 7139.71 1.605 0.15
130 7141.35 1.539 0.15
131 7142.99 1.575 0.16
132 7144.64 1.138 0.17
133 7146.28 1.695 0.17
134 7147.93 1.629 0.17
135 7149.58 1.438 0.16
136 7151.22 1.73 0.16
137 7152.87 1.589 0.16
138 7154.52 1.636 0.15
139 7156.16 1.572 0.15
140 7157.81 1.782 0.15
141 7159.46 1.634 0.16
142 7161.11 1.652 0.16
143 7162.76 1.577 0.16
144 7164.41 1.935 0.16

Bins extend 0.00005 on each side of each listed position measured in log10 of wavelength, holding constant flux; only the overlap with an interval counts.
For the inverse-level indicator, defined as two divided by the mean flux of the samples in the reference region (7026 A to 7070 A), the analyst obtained 1.33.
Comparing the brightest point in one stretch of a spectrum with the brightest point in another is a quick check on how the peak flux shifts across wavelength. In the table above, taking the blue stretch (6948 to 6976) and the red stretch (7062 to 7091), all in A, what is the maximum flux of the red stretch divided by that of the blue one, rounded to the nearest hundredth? 1.11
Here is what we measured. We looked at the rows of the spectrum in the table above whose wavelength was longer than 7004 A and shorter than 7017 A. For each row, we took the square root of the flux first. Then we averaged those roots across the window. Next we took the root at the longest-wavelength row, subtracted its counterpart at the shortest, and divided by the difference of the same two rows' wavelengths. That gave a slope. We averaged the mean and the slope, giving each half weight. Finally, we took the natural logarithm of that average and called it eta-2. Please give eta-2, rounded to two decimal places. -0.46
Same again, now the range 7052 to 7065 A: -0.52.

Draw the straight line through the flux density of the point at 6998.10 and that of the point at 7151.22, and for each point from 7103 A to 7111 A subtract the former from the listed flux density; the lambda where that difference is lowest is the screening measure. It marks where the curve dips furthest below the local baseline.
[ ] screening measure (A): 7103.63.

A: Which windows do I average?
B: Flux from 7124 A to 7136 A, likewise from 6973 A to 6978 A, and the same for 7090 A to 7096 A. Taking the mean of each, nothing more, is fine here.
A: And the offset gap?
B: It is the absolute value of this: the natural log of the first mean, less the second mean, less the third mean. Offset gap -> 2.73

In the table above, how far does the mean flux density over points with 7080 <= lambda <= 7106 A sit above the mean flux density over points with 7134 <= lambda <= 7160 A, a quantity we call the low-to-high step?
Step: -0.24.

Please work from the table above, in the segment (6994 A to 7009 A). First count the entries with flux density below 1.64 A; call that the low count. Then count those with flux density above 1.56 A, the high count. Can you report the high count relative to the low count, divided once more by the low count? 0.280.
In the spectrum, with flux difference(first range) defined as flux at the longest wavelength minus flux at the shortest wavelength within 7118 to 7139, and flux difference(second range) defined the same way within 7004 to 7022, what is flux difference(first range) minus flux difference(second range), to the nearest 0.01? 1.04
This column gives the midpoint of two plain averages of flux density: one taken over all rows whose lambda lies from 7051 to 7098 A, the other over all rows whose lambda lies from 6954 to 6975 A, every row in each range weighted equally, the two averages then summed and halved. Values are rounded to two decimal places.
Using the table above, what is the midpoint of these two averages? 1.48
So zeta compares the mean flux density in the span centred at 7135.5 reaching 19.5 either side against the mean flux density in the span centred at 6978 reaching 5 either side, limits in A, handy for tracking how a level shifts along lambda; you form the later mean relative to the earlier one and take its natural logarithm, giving -0.21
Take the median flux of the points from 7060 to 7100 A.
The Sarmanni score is 1.49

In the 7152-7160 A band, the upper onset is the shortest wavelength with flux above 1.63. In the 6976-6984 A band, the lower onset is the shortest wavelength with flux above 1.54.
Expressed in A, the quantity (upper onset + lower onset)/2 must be 7065.9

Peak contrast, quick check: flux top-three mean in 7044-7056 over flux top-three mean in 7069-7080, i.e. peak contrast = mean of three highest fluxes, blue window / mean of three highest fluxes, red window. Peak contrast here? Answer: 1.00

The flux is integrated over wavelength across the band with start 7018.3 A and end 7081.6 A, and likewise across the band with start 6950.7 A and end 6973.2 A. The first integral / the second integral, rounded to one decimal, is 2.6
